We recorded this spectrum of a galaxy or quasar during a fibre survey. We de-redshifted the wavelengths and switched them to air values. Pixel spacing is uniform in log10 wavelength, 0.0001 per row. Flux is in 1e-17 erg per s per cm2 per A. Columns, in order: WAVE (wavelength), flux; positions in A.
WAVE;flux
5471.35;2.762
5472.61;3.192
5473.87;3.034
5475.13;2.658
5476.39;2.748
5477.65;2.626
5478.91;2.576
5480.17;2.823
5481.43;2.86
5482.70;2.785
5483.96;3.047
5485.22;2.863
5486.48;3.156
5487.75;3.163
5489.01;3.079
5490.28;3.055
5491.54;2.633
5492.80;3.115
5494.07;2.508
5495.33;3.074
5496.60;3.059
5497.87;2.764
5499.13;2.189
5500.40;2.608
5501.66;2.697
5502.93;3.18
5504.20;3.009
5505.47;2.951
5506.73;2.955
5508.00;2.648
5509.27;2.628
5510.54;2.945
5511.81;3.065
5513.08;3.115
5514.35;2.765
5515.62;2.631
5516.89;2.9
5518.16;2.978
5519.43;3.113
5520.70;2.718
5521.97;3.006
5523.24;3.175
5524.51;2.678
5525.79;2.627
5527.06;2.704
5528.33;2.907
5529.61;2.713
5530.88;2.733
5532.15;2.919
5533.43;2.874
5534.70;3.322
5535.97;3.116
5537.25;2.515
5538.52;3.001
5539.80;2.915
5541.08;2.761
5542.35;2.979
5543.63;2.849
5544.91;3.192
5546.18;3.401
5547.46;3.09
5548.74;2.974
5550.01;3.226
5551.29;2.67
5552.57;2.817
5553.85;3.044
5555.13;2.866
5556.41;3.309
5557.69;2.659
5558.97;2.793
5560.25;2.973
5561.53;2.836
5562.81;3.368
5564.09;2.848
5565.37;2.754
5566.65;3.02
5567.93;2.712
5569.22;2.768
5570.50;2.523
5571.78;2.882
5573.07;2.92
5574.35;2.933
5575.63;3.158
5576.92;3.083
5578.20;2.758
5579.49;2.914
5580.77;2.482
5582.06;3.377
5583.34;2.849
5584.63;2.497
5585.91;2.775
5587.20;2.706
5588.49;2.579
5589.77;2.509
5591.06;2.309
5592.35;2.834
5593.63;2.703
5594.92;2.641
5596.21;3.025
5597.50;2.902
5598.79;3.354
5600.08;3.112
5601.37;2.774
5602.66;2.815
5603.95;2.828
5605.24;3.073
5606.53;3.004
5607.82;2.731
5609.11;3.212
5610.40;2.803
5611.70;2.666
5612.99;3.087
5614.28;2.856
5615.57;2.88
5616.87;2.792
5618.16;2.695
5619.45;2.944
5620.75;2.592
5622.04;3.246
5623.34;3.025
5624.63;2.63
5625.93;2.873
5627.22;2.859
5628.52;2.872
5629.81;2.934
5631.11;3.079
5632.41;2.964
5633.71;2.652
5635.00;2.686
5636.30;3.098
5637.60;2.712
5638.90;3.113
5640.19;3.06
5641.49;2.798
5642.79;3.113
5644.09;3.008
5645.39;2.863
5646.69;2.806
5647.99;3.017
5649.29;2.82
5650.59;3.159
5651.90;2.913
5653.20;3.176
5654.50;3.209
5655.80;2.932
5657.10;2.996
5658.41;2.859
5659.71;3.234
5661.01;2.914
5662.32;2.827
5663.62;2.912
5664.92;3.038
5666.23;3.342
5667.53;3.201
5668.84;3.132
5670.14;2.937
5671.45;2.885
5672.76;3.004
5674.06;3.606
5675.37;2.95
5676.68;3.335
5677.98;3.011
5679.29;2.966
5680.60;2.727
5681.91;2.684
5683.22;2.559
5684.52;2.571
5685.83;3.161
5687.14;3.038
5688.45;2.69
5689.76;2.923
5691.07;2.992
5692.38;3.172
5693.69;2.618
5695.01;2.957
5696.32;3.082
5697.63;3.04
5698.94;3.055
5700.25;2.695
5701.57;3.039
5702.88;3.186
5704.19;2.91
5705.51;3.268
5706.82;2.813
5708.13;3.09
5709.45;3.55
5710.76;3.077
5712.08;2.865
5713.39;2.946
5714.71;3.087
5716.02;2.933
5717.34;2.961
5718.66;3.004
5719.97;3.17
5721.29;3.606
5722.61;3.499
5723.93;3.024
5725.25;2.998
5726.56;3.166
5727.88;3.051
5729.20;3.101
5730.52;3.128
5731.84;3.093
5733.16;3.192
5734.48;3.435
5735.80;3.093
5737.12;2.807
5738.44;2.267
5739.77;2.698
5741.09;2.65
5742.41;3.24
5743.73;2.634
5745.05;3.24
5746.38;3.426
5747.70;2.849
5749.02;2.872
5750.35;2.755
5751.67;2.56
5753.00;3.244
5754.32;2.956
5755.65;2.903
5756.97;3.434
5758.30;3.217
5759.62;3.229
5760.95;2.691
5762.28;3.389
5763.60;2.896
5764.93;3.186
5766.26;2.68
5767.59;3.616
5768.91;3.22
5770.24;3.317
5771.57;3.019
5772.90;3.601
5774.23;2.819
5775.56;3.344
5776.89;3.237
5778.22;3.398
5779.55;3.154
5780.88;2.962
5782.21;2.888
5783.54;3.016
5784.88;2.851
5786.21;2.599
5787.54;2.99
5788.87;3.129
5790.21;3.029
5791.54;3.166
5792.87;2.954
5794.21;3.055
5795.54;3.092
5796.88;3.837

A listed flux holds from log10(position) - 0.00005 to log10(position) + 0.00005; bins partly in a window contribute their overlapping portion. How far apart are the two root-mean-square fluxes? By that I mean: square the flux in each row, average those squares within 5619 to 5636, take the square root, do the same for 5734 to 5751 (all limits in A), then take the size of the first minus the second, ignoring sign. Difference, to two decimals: 0.06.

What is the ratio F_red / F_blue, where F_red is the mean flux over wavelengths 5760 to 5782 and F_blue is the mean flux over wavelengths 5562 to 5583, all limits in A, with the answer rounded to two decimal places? 1.09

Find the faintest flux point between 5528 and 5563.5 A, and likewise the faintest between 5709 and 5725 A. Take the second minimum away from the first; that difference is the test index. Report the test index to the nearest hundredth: -0.35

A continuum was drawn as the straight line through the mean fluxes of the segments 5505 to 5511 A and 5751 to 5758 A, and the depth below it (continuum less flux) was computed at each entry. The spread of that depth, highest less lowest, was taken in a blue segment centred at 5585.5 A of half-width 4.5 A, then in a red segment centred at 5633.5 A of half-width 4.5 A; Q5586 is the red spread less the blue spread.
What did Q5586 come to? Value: -0.4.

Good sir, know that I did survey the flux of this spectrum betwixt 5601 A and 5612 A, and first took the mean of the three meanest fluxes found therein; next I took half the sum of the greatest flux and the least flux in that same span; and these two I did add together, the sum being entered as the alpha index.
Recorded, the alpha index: 5.66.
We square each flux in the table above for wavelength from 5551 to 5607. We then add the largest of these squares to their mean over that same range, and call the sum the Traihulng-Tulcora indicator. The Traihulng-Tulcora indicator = 19.6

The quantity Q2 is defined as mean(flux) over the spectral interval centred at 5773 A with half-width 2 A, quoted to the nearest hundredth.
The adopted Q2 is 3.15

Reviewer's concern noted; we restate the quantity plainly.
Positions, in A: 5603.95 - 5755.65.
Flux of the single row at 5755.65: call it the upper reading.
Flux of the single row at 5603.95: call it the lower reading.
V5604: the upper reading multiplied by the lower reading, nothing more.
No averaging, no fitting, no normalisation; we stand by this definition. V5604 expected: 8.2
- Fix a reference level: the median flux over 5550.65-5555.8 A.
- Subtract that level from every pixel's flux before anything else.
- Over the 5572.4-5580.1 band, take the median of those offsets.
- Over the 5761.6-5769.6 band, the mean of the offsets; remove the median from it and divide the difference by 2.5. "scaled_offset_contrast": 0.10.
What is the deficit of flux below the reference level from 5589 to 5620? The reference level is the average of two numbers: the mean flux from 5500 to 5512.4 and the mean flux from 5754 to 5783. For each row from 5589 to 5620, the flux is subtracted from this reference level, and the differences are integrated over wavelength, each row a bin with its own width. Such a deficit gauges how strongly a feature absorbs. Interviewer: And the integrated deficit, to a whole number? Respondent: 5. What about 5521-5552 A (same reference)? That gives 2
